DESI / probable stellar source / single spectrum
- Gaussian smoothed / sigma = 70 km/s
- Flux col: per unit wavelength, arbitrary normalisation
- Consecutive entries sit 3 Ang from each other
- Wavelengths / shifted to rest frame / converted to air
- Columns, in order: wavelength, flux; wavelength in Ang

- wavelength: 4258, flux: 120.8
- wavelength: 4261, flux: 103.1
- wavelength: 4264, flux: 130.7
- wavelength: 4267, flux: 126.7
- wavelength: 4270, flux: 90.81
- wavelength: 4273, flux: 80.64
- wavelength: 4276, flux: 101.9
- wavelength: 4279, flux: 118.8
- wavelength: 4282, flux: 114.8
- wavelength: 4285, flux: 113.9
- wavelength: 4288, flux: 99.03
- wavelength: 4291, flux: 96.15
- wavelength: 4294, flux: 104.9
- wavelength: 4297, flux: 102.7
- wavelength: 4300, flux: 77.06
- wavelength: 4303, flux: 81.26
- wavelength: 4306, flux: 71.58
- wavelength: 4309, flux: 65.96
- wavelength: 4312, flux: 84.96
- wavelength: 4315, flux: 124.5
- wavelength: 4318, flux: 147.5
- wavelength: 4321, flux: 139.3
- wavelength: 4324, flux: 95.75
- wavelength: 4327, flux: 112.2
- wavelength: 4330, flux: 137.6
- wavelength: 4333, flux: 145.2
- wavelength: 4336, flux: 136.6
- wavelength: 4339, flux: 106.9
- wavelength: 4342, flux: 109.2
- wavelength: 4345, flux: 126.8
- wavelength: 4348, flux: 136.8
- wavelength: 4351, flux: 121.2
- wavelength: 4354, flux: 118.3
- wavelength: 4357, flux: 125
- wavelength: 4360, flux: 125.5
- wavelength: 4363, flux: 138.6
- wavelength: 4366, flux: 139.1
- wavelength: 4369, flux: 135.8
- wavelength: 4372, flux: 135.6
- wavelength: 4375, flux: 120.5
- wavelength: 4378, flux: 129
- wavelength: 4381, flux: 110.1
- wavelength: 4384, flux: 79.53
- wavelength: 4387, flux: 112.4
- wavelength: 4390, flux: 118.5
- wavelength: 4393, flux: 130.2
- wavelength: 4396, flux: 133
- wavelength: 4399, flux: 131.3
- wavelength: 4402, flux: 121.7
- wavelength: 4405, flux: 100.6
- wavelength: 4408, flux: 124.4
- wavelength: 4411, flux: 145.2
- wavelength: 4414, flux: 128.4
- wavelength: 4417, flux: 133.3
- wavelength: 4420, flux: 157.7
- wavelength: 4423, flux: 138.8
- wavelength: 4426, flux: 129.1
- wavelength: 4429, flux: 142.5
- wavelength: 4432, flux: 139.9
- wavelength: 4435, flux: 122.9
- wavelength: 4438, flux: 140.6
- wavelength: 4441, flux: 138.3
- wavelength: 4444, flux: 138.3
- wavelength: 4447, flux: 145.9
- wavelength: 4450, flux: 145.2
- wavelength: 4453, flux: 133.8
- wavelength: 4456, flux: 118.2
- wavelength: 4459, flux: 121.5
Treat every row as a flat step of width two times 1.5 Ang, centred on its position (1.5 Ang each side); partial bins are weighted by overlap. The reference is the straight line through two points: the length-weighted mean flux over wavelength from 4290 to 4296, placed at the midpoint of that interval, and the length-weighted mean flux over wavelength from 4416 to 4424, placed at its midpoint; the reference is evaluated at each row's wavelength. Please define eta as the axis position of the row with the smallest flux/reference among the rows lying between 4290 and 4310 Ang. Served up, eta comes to 4309 Ang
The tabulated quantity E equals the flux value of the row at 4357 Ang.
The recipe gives 125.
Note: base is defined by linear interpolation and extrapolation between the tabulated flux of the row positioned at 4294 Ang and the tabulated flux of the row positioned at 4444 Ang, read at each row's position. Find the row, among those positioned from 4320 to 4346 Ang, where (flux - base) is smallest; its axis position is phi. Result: 4324 Ang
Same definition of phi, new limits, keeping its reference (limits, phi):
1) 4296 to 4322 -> 4309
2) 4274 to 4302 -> 4300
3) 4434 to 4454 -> 4435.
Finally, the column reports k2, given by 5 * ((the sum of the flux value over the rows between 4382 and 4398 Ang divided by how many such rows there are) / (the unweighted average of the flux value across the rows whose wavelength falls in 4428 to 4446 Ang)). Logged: 4.2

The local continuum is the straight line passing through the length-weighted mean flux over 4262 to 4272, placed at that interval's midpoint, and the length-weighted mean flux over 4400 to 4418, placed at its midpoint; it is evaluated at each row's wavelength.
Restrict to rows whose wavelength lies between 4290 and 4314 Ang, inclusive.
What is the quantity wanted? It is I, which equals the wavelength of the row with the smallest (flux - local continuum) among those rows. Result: 4309 Ang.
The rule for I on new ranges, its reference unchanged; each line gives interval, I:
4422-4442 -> 4435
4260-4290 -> 4273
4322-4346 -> 4324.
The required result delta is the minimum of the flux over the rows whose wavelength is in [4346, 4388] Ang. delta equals 79.53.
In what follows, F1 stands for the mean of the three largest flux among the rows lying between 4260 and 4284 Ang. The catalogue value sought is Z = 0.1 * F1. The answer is 12.5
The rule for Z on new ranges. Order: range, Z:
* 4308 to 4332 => 14.1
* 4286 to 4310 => 10.2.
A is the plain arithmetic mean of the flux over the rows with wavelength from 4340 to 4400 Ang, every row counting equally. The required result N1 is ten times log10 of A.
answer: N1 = 20.9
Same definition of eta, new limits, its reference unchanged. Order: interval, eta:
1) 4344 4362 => 4354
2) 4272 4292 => 4273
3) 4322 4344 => 4324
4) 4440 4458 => 4456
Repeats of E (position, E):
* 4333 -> 145.2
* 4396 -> 133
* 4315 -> 124.5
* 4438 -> 140.6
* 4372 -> 135.6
